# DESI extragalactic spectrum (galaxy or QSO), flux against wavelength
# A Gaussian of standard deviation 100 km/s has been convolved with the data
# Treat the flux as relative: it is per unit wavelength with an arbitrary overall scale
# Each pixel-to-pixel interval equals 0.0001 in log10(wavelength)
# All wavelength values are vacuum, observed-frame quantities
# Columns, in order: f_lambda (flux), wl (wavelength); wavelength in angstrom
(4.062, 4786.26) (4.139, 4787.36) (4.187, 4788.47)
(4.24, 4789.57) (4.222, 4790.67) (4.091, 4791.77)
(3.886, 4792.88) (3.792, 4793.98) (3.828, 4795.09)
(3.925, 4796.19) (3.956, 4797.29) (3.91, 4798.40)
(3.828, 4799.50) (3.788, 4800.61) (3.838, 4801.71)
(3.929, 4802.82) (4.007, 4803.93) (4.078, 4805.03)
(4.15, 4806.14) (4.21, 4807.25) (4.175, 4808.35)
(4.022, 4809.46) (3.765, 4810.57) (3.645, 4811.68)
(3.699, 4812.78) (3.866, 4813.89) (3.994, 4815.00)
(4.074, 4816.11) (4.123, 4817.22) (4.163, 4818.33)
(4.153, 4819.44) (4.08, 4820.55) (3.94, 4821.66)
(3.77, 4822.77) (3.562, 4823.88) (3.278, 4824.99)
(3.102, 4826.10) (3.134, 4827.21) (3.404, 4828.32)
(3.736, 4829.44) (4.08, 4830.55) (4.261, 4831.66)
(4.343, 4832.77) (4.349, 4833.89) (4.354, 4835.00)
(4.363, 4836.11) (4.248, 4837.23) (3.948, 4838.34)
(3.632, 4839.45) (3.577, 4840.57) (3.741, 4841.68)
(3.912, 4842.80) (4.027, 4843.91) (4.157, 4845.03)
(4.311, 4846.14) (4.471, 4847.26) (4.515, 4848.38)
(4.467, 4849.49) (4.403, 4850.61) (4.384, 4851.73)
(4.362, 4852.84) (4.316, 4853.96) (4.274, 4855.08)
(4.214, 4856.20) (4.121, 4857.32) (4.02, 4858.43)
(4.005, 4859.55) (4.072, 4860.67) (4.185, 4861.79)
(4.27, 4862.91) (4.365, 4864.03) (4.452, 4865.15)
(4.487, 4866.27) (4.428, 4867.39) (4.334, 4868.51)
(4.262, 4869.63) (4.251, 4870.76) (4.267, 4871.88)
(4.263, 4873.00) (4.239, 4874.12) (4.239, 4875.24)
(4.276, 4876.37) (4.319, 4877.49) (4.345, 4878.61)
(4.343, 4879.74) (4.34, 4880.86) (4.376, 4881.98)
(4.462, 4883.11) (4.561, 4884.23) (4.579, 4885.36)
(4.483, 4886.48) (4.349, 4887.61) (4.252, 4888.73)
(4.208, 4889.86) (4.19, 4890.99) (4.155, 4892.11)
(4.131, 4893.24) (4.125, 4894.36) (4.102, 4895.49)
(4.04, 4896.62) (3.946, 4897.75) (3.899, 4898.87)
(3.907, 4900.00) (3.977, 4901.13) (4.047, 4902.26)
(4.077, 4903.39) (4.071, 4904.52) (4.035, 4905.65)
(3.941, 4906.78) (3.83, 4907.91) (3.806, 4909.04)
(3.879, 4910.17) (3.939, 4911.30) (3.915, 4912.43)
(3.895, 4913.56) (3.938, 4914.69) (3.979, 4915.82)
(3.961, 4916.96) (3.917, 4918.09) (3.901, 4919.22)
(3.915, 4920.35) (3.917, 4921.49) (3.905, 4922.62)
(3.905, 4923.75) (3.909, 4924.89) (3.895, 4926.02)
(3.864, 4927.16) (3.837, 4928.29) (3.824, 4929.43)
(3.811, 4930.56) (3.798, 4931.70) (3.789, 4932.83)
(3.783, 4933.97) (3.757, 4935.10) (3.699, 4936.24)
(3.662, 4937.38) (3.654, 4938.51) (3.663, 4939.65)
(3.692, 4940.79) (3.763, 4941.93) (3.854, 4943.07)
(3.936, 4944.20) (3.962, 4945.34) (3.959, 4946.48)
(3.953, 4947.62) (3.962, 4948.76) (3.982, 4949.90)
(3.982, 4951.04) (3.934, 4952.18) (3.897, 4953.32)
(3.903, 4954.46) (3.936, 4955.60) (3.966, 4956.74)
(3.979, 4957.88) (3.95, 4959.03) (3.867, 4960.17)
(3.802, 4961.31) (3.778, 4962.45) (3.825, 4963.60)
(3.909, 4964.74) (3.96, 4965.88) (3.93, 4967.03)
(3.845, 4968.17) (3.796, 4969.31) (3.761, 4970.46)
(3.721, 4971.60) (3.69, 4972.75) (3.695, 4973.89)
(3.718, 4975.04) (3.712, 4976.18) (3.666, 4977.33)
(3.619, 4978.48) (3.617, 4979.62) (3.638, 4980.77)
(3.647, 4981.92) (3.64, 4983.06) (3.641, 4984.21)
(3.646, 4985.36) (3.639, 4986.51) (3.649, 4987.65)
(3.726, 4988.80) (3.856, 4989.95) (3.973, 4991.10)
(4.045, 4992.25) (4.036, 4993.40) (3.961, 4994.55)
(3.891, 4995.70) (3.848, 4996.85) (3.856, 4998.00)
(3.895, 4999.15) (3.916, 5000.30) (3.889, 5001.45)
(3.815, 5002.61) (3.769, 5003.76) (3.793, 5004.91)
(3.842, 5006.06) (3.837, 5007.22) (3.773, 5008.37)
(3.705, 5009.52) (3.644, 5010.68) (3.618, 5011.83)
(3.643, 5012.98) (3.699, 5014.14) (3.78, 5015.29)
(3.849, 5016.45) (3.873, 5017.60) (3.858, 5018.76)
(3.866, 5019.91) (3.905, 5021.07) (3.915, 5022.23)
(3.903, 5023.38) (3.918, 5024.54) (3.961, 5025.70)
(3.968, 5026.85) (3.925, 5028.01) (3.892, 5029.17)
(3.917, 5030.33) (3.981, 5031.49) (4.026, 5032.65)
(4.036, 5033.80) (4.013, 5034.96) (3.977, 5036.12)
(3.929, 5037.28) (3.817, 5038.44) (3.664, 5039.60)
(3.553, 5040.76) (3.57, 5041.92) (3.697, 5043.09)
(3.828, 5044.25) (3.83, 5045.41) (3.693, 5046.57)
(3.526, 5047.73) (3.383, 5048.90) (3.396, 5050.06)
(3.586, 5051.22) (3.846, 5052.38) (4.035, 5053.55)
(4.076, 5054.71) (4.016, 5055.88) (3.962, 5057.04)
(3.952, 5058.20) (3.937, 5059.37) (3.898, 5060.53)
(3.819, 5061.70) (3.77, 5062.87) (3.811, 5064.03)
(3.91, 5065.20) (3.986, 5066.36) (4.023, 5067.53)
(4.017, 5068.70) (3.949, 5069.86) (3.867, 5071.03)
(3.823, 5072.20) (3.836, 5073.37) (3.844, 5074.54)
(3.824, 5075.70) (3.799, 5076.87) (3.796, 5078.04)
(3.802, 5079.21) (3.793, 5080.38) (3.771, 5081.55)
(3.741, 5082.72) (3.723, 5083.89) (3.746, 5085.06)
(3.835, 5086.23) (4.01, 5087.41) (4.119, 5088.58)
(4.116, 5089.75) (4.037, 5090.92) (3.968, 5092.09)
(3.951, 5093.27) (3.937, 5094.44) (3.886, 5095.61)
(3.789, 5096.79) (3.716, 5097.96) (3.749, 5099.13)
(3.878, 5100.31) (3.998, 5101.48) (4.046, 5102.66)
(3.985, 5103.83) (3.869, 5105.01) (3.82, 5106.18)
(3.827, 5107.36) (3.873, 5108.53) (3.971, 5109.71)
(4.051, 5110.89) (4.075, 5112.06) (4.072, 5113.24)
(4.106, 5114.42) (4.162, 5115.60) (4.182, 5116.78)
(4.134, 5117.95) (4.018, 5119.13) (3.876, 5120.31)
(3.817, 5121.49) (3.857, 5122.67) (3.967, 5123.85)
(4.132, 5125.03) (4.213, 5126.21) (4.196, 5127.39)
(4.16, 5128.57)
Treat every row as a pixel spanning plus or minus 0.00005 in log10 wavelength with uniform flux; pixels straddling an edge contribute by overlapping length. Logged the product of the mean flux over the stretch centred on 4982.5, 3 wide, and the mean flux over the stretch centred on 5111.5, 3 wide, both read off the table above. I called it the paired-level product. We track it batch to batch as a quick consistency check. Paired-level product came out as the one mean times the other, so 14.8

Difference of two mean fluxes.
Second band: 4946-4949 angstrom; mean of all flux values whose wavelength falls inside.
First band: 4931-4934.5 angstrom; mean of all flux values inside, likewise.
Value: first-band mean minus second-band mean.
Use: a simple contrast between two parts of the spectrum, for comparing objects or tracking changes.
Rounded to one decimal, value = -0.2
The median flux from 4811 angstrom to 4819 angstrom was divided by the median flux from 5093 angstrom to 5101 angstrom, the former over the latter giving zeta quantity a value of 1.03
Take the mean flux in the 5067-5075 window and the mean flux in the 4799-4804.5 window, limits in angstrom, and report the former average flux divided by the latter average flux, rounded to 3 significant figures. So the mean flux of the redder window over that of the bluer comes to 1.01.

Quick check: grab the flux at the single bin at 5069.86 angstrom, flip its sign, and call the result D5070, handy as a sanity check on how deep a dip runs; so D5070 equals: -3.95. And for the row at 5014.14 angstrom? -3.70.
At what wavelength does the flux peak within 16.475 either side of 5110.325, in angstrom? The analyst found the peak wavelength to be 5126.21 angstrom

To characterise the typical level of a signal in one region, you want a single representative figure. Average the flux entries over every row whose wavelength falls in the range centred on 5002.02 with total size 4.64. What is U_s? 3.85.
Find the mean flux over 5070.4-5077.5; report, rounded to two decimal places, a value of 3.83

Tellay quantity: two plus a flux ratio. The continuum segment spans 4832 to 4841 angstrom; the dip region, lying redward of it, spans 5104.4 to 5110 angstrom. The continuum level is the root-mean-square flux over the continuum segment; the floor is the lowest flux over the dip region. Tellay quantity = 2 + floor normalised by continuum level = 2.93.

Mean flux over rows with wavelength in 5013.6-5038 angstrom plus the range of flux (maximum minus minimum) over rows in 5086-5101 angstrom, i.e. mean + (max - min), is 4.32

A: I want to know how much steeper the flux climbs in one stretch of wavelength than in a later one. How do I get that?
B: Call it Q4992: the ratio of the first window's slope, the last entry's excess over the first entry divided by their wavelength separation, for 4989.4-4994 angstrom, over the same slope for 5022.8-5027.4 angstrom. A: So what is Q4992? 3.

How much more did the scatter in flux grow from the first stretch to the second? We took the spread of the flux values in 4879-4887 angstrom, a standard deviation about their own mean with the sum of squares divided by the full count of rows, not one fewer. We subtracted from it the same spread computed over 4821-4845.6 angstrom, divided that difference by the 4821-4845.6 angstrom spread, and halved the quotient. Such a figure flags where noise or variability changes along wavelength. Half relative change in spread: -0.38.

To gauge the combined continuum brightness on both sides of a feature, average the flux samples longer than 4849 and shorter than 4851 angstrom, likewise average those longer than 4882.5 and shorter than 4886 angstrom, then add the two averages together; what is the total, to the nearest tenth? 9.0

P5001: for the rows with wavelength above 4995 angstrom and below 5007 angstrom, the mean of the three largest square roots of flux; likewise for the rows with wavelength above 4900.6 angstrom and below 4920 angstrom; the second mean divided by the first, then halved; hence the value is 0.510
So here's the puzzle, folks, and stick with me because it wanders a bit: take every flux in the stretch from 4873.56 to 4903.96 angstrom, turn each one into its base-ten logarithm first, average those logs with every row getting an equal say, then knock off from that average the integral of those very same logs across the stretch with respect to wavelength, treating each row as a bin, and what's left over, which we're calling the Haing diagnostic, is -18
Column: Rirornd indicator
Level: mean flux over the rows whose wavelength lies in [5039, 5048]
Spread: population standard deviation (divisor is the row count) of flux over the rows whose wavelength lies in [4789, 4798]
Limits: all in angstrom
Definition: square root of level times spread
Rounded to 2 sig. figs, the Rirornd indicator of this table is 0.77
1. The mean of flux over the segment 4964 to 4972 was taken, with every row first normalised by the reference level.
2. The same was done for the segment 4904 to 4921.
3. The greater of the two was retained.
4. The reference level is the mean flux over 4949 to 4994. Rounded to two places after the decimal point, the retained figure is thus 1.03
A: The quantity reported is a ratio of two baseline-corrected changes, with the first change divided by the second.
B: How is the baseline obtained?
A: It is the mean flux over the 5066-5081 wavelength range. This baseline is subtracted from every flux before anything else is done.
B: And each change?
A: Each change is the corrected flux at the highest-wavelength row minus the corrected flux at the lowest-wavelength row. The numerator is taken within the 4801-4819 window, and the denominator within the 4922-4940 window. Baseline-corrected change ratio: -1.3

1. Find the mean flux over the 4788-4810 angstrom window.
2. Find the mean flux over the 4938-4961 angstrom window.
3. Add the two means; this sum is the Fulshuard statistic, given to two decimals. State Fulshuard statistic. 7.89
